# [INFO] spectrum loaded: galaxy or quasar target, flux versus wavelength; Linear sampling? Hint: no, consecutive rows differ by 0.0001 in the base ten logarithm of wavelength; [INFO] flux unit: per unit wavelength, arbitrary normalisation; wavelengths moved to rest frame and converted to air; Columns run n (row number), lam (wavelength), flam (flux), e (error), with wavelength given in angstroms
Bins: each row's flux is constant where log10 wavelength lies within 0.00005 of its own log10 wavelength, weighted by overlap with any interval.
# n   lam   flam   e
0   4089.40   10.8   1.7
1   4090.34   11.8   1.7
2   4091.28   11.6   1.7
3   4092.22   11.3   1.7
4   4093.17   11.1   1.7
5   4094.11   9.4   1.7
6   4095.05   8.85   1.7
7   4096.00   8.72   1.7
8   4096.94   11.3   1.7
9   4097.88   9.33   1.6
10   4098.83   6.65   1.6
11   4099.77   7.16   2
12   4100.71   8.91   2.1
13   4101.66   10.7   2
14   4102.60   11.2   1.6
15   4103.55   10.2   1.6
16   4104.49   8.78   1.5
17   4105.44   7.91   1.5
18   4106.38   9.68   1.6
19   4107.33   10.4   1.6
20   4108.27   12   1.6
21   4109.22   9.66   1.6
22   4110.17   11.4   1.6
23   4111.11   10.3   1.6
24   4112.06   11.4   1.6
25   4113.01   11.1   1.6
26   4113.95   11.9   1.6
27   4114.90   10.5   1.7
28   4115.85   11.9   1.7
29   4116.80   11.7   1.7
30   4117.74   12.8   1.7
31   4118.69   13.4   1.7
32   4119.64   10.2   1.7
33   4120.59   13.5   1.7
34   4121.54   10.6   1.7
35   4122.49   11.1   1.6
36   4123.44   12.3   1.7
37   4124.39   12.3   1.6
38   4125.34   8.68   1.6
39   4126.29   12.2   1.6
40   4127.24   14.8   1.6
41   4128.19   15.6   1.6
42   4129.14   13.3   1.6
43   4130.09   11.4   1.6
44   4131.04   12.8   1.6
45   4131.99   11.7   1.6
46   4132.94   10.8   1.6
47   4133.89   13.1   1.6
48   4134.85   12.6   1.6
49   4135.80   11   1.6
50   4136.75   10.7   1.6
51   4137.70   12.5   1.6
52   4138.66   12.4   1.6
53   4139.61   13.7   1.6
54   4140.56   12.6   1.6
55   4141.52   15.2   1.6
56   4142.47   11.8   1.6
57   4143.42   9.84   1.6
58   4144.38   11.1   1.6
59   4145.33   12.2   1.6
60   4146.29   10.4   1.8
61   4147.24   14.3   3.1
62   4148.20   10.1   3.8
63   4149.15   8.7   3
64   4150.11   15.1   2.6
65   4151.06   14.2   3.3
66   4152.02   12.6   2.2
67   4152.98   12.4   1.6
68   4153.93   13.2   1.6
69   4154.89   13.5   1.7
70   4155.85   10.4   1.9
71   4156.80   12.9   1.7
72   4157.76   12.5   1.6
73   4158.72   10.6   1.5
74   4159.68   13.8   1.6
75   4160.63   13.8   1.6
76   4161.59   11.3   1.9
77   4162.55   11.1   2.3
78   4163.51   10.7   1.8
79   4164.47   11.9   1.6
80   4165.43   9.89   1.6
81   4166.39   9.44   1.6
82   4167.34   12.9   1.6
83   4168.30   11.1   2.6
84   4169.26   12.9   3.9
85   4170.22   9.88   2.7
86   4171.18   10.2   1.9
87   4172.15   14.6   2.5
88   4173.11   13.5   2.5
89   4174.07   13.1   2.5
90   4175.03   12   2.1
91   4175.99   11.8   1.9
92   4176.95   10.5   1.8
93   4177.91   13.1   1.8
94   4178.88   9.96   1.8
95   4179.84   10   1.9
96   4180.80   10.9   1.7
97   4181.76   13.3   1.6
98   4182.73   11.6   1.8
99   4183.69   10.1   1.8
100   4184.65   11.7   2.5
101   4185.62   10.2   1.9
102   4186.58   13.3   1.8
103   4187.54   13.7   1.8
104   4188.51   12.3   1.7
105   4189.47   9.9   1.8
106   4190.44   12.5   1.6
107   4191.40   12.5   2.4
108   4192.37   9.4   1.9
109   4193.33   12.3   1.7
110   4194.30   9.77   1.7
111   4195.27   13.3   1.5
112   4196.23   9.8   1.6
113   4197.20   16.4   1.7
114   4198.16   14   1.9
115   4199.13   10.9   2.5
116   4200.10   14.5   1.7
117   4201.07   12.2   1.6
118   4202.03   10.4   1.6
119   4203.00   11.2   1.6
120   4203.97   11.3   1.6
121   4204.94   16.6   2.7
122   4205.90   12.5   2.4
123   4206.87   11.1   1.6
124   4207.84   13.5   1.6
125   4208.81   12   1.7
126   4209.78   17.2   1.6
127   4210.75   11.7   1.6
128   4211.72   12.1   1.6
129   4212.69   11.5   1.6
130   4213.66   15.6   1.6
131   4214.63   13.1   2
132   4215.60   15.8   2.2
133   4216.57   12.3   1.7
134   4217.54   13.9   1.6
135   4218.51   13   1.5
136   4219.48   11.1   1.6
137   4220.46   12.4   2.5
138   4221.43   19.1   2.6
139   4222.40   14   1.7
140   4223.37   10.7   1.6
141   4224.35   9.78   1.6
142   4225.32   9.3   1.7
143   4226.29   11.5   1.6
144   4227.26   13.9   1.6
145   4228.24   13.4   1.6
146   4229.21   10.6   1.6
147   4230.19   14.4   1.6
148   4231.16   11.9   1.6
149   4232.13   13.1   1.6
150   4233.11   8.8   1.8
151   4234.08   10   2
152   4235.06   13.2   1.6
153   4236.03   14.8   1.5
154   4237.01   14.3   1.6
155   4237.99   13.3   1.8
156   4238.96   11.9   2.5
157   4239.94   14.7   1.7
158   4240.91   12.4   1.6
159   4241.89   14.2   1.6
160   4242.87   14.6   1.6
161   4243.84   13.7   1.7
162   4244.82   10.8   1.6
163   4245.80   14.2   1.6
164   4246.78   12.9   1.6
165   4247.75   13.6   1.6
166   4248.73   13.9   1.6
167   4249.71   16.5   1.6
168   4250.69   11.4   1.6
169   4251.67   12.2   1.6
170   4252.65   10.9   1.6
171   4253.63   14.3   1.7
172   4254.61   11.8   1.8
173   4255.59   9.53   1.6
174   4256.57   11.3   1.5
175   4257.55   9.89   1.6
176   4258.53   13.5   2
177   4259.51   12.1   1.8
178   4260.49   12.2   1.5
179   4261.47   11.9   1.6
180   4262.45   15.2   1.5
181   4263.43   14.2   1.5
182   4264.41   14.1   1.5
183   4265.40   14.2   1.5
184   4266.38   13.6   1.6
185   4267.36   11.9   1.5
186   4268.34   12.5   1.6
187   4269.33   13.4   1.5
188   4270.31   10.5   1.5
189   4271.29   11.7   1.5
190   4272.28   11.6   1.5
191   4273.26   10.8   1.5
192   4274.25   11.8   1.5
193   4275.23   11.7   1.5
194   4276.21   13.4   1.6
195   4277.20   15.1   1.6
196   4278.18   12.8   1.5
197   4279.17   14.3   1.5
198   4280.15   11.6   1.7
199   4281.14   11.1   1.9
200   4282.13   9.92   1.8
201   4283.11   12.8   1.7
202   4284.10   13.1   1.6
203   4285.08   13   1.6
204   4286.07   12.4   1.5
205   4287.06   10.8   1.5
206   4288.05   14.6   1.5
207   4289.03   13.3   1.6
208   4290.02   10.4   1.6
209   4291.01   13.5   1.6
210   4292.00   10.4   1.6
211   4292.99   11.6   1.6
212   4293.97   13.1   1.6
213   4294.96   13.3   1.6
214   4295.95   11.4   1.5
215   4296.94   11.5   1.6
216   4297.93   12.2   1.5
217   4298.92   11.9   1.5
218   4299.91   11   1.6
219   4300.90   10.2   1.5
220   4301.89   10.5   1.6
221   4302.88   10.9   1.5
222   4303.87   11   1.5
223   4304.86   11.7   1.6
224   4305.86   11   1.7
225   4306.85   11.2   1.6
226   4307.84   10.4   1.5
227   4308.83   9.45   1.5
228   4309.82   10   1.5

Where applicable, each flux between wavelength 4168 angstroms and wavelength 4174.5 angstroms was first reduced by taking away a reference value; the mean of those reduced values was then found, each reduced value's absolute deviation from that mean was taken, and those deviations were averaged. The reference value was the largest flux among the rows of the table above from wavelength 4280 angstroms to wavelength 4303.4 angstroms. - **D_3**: 1.53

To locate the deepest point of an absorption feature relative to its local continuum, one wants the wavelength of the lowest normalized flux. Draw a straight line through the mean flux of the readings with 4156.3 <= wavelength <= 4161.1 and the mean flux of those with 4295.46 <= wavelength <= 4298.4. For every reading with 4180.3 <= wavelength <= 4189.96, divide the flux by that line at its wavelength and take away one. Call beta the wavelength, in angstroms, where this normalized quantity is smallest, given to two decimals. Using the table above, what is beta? 4189.47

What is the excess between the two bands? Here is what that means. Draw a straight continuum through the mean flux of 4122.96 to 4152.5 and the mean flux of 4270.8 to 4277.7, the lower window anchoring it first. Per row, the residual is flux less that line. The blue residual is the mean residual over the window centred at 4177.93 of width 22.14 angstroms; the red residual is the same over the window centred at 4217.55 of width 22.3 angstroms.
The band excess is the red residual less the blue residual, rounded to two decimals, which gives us 1.09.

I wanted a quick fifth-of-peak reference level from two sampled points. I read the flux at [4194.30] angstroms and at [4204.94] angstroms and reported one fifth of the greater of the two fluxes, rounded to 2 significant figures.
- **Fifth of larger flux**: 3.3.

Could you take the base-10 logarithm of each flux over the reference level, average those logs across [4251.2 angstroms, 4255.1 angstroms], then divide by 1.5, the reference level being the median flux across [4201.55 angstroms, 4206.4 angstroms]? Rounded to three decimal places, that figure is 0.023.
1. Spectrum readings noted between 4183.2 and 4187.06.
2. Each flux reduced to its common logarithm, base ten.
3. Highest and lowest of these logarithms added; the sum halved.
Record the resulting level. 1.06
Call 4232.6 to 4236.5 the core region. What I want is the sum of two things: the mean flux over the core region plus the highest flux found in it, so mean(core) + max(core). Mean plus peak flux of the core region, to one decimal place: 26.5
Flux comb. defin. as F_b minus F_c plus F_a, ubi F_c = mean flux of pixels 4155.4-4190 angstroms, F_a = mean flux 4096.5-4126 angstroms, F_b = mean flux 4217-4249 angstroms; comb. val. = 11.8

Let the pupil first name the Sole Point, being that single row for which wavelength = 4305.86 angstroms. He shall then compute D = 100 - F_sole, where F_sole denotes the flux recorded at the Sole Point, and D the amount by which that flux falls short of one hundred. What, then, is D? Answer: 89.0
